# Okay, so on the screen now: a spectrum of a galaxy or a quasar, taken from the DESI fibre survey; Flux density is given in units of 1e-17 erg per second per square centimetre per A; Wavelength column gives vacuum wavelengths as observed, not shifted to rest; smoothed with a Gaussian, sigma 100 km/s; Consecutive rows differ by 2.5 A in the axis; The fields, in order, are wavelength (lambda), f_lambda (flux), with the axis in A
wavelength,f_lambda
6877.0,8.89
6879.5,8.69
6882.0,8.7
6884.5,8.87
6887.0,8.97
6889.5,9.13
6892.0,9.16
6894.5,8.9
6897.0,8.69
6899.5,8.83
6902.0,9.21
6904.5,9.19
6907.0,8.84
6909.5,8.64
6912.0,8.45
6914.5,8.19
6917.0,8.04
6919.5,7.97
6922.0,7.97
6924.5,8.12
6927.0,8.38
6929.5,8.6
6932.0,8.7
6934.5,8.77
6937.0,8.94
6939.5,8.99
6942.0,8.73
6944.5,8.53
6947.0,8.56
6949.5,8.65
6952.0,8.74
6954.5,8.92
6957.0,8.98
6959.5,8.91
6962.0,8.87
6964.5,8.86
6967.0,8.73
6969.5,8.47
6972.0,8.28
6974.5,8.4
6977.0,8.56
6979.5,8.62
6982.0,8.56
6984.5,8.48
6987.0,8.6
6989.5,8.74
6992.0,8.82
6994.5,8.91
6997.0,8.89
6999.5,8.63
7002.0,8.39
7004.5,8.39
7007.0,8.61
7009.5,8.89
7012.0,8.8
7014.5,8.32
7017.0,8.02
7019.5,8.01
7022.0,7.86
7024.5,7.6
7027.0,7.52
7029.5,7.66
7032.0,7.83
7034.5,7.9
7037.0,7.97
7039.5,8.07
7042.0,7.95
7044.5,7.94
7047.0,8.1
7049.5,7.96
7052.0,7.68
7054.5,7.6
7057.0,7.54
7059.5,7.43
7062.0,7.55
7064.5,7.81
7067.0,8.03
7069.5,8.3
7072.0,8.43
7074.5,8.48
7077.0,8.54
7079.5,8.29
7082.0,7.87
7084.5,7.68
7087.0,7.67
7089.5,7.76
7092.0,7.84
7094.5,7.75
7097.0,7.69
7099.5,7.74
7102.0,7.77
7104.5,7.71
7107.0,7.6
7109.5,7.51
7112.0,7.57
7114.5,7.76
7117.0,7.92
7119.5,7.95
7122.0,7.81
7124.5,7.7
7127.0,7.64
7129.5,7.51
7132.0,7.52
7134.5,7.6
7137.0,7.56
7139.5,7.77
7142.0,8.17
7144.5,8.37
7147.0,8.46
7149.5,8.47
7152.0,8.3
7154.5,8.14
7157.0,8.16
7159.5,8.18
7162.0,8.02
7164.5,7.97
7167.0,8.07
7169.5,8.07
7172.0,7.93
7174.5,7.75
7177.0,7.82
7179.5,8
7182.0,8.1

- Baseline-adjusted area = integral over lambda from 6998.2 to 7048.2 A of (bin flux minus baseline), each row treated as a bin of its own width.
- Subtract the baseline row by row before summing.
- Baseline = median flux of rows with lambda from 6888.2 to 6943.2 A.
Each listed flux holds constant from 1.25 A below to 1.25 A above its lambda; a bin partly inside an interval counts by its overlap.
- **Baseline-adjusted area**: -29.6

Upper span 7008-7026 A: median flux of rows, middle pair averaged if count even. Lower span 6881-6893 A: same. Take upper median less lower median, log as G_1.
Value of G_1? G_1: -0.95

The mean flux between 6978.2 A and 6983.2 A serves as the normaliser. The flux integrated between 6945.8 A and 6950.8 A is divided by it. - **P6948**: 5.0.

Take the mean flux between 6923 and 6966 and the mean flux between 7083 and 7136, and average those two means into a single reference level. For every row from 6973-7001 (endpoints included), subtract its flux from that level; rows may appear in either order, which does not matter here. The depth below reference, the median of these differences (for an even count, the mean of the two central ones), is -0.41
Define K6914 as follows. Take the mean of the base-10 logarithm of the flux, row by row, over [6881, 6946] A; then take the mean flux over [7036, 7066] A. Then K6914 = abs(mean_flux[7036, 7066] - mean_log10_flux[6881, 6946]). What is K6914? 6.86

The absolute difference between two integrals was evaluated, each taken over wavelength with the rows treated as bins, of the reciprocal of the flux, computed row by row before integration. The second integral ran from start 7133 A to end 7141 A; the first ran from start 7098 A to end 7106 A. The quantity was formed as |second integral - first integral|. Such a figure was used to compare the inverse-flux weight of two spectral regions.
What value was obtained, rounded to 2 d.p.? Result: 0.01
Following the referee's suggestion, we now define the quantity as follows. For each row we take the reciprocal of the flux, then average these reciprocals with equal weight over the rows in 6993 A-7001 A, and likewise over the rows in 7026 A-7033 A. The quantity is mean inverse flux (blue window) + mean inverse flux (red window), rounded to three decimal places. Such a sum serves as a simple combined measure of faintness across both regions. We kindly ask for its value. 0.244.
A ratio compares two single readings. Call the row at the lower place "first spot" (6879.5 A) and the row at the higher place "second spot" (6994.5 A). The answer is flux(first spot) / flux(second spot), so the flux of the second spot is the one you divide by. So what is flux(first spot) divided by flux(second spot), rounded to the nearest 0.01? 0.98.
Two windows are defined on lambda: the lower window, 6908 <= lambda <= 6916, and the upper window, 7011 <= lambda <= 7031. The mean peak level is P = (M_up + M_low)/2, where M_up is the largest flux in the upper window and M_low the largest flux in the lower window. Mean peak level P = 8.7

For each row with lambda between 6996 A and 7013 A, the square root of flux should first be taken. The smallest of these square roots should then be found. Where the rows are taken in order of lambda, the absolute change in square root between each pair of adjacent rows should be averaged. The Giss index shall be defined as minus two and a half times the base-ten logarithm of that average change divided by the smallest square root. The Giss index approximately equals 4.93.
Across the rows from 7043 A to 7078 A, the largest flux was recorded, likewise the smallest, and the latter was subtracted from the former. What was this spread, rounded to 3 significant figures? 1.11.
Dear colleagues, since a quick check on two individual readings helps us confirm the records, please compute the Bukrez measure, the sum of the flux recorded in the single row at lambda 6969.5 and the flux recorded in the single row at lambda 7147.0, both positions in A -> 16.9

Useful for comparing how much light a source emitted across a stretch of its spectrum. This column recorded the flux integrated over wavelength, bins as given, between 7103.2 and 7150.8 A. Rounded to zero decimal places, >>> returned 372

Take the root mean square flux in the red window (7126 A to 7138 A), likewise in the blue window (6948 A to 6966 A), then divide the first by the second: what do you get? 0.86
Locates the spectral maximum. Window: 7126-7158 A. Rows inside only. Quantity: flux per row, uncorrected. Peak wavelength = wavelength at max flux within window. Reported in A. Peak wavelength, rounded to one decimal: 7149.5 A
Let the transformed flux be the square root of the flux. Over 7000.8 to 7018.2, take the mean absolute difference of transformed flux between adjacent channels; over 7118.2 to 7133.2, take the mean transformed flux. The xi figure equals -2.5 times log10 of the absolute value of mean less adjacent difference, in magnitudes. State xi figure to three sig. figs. -1.09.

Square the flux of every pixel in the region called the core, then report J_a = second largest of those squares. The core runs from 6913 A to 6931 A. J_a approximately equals 70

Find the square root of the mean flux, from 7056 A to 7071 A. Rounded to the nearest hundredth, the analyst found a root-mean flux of 2.79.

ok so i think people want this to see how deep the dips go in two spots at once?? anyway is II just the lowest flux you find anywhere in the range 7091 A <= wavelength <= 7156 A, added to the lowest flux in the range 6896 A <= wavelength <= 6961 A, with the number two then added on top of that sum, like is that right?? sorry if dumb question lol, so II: 17.5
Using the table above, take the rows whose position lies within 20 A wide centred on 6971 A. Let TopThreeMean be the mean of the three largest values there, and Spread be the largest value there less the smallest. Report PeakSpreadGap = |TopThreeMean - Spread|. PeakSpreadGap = 8.2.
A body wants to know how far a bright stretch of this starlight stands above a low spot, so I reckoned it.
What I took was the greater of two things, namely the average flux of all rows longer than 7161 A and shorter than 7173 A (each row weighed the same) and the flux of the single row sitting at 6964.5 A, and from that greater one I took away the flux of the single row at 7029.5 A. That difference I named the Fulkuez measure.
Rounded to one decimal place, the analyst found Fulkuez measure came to 1.2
